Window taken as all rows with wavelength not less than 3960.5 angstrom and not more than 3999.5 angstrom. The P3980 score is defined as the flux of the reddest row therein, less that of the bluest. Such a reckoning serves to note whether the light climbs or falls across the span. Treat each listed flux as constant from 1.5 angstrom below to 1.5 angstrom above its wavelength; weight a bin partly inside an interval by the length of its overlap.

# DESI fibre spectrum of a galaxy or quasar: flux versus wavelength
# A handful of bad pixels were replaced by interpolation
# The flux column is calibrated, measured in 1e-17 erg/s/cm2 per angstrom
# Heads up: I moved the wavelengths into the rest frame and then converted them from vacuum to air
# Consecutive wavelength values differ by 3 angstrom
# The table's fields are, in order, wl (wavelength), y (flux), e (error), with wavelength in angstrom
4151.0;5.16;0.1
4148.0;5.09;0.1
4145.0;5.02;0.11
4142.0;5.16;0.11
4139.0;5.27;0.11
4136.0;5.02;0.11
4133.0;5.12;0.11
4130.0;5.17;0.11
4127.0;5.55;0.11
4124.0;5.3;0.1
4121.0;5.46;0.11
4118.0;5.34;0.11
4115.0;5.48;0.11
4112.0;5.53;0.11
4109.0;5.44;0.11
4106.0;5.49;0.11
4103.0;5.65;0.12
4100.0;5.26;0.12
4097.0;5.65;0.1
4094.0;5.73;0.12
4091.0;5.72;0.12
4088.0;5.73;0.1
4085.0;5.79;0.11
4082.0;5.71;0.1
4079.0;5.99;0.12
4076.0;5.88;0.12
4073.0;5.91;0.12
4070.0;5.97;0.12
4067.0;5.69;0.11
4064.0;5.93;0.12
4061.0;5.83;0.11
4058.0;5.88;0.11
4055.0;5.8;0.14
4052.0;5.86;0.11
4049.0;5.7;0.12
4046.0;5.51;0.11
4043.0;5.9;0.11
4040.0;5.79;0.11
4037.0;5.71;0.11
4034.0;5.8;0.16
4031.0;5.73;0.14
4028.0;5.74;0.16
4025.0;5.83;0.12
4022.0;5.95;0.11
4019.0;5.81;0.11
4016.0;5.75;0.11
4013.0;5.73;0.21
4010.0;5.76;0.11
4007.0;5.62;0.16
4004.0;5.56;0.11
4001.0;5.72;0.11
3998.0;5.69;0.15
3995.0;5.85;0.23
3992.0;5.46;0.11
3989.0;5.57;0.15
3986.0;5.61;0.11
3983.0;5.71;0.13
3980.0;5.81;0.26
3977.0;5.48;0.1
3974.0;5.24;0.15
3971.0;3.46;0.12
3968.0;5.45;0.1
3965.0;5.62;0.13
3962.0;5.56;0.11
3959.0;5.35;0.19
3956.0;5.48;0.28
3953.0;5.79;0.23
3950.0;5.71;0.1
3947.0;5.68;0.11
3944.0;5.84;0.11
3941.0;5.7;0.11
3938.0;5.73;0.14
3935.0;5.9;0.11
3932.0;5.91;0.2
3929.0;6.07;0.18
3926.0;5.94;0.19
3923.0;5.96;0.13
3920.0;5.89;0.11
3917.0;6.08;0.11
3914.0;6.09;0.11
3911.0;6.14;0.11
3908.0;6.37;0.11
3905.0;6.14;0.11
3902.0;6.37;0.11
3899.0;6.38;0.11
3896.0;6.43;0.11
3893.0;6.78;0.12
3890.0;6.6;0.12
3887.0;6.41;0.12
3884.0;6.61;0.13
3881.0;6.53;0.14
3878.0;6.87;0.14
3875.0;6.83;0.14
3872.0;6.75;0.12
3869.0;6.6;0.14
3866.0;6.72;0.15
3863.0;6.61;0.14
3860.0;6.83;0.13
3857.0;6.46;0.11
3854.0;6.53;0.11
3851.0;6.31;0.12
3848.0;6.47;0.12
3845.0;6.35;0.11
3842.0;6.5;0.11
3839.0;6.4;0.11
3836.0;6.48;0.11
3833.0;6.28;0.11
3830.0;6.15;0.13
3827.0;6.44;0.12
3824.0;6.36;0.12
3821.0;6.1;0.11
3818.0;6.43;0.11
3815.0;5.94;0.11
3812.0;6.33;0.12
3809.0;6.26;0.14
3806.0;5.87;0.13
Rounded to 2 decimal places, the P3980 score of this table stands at 0.13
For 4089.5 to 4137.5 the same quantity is -0.70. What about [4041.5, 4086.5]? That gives -0.11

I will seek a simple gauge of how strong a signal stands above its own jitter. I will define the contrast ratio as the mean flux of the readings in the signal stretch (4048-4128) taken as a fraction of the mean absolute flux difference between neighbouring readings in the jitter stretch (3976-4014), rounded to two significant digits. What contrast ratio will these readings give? 41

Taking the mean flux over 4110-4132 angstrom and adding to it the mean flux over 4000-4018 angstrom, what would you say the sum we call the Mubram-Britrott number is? 11.1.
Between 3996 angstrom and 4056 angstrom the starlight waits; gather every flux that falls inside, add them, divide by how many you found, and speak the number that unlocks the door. 5.75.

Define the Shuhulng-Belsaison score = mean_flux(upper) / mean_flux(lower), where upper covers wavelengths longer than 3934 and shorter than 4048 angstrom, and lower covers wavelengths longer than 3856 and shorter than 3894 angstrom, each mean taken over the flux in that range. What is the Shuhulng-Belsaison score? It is 0.84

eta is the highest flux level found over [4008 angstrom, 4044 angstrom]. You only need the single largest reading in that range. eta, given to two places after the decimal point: 5.95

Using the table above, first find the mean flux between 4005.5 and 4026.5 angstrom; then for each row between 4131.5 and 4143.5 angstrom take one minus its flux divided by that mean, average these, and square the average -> 0.012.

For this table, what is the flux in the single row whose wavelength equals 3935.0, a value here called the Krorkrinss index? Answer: 5.9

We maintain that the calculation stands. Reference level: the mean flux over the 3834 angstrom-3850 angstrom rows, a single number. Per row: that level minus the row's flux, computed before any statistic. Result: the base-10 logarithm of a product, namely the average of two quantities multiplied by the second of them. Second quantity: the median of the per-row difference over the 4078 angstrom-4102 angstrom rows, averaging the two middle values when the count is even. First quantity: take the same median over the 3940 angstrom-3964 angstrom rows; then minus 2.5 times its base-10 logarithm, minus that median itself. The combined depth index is -1.0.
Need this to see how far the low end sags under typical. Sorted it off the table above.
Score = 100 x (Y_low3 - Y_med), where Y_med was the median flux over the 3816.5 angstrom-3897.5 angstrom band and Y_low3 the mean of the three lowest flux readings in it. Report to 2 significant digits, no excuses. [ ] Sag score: -30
